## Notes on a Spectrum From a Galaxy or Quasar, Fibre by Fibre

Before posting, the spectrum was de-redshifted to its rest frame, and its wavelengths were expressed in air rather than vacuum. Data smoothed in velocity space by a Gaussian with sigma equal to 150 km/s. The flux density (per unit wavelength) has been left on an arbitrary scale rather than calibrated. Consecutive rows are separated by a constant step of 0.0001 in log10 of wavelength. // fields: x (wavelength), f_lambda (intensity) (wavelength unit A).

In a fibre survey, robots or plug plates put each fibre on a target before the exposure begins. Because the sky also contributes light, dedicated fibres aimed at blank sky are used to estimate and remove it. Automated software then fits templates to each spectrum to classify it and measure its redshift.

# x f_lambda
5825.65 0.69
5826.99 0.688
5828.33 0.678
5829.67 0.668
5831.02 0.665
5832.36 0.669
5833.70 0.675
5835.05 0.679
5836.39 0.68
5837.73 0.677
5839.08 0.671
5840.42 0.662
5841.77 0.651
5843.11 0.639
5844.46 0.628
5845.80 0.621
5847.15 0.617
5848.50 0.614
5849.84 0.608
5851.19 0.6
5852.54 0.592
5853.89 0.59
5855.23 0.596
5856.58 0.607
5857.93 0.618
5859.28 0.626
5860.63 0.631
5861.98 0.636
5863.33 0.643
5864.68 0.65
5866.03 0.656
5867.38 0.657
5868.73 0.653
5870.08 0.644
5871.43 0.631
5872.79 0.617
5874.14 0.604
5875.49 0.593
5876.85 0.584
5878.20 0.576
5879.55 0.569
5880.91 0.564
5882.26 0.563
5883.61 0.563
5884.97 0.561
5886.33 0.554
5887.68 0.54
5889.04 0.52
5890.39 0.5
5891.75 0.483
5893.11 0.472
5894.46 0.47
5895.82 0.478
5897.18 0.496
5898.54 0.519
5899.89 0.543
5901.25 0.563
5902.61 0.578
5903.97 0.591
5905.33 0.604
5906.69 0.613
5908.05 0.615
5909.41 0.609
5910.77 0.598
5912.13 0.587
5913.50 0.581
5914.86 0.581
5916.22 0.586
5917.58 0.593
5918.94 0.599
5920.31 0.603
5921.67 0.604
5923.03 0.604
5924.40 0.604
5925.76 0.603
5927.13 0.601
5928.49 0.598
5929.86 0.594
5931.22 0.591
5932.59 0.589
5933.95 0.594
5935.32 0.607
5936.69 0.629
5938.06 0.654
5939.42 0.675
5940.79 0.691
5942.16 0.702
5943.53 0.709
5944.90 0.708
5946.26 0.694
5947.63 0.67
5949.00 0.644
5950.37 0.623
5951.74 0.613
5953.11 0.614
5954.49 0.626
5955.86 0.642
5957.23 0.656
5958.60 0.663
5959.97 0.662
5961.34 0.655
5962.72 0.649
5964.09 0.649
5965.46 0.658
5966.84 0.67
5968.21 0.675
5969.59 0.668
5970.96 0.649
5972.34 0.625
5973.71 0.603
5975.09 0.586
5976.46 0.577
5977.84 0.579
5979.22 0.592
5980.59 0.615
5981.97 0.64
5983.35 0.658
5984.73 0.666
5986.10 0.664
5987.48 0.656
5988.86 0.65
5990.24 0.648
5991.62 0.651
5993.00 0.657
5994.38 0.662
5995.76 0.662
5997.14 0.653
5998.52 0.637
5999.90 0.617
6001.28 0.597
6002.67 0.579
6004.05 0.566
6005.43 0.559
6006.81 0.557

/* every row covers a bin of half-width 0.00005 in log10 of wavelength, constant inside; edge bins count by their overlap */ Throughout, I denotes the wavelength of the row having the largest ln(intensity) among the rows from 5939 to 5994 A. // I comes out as 5943.53 A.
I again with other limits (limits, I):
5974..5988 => 5984.73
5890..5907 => 5906.69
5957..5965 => 5958.60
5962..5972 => 5968.21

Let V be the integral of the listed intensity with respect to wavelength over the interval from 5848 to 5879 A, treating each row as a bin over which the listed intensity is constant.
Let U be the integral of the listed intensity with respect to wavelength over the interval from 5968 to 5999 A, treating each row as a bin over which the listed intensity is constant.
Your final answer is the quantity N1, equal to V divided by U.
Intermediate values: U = 19.8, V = 19.2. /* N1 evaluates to 0.97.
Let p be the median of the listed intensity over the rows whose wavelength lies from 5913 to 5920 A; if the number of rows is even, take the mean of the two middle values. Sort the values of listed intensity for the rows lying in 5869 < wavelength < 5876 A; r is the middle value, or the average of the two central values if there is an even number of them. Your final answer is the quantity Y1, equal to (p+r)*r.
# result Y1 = 0.742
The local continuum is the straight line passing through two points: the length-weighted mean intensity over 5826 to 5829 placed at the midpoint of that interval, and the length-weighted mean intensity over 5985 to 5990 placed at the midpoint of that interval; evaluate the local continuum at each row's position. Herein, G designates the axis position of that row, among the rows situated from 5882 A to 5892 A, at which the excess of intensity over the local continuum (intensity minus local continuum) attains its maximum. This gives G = 5883.61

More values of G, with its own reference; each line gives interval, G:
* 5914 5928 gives 5924.40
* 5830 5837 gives 5836.39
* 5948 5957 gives 5949.00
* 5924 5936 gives 5935.32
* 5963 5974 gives 5968.21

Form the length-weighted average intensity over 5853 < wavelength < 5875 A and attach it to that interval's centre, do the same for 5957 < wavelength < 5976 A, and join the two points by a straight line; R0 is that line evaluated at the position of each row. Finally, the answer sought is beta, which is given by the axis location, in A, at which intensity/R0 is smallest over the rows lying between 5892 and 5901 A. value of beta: 5894.46 A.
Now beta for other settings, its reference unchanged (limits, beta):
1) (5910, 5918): 5914.86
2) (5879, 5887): 5886.33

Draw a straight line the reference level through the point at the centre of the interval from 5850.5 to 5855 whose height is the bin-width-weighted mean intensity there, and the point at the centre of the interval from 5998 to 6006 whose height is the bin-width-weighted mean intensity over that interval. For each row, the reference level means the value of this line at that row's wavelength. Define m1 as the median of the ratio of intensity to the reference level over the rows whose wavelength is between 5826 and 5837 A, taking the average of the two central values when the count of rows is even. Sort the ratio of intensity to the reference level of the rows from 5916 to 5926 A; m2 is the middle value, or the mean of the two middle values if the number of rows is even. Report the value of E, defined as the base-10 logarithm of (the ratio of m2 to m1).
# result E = -0.05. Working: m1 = 1.14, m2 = 1.016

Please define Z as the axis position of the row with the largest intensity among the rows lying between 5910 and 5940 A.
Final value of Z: 5939.42 A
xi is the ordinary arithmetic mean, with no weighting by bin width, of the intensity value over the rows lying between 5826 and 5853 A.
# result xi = 0.649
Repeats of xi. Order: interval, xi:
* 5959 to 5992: 0.639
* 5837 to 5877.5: 0.627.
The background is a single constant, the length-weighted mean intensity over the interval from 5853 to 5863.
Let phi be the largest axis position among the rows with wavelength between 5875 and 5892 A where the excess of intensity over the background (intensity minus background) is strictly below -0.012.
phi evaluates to 5891.75 A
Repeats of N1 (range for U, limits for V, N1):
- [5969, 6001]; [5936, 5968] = 1.04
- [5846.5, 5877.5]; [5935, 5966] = 1.06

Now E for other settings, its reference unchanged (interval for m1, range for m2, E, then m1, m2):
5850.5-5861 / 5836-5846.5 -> 0.04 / 1.02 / 1.104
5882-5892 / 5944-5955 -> 0.07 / 0.92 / 1.071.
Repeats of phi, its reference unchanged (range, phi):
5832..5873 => 5855.23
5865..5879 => 5878.20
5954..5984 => 5979.22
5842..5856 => 5855.23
